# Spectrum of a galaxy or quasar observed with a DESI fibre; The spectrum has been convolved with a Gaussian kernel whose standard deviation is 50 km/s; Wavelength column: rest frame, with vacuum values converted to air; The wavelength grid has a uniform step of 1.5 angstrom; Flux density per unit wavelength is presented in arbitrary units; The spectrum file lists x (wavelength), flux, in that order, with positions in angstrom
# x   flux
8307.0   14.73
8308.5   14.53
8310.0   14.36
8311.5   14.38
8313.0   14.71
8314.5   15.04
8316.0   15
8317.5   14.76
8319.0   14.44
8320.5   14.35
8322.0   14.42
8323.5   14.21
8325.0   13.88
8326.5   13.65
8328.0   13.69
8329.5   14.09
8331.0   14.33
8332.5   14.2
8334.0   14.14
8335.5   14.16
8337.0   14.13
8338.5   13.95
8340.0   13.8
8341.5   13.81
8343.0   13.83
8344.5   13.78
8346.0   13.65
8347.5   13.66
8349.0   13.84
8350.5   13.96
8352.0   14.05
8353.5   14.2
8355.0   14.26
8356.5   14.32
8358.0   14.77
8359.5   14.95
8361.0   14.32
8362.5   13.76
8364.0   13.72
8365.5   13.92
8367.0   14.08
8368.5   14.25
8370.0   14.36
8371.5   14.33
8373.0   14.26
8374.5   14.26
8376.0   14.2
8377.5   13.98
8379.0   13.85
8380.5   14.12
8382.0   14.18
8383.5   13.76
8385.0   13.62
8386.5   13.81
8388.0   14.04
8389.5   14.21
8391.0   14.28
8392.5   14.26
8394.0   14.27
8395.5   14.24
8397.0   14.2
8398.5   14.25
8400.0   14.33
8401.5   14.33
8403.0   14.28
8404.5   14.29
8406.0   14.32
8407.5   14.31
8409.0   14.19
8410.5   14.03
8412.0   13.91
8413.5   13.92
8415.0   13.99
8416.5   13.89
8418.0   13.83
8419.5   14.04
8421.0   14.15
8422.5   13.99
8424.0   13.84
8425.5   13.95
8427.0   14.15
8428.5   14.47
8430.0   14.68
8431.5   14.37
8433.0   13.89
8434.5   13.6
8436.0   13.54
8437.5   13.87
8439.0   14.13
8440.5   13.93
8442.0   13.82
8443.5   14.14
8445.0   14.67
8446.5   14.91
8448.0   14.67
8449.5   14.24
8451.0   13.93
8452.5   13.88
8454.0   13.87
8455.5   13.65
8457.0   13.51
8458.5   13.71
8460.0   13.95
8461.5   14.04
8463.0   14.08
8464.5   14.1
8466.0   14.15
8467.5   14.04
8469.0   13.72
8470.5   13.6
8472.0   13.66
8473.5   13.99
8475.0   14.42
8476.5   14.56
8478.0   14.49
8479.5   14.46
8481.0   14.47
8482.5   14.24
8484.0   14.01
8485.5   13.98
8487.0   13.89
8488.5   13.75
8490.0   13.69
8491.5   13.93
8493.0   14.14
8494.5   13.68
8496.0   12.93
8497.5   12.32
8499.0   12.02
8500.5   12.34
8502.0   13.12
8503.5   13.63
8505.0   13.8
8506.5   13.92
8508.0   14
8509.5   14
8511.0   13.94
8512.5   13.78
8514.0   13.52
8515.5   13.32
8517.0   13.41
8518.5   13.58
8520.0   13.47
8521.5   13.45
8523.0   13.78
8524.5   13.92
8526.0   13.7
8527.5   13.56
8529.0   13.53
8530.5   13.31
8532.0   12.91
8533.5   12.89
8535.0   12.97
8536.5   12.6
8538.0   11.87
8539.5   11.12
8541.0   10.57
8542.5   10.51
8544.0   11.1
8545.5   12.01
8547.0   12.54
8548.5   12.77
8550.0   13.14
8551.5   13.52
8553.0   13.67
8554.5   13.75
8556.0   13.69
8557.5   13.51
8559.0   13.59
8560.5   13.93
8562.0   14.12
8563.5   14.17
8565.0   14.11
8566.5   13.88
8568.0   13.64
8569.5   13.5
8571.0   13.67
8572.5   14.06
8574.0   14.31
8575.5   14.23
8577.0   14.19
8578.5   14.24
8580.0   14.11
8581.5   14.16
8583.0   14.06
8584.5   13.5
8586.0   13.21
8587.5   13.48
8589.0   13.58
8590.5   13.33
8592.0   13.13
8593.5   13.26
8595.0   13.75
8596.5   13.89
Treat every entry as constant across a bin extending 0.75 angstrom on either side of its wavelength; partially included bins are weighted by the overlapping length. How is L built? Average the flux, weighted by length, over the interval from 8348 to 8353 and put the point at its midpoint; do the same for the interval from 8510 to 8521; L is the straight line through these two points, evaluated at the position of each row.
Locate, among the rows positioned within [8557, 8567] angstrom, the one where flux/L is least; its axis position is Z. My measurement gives 8557.5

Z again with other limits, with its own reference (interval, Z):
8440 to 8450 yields 8442.0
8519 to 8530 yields 8521.5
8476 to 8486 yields 8485.5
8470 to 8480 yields 8470.5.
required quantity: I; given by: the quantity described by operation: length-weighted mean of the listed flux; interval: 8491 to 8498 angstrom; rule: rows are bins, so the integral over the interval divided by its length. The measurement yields 13.4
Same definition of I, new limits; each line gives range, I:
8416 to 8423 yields 14.0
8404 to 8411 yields 14.2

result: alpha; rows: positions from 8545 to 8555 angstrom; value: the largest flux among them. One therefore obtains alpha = 13.75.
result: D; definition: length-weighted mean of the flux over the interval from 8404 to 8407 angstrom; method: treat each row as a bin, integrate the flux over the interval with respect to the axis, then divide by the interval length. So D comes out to 14.3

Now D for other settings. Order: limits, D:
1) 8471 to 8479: 14.2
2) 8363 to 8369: 14.0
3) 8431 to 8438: 13.8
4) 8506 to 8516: 13.8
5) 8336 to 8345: 13.9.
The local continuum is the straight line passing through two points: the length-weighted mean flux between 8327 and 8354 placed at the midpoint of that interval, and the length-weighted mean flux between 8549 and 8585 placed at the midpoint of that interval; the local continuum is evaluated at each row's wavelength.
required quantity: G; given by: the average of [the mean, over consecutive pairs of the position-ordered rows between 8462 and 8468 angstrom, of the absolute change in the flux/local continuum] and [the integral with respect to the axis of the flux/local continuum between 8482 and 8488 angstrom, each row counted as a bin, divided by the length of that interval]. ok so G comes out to 0.506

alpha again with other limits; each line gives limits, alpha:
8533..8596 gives 14.31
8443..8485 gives 14.91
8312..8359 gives 15.04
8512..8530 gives 13.92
